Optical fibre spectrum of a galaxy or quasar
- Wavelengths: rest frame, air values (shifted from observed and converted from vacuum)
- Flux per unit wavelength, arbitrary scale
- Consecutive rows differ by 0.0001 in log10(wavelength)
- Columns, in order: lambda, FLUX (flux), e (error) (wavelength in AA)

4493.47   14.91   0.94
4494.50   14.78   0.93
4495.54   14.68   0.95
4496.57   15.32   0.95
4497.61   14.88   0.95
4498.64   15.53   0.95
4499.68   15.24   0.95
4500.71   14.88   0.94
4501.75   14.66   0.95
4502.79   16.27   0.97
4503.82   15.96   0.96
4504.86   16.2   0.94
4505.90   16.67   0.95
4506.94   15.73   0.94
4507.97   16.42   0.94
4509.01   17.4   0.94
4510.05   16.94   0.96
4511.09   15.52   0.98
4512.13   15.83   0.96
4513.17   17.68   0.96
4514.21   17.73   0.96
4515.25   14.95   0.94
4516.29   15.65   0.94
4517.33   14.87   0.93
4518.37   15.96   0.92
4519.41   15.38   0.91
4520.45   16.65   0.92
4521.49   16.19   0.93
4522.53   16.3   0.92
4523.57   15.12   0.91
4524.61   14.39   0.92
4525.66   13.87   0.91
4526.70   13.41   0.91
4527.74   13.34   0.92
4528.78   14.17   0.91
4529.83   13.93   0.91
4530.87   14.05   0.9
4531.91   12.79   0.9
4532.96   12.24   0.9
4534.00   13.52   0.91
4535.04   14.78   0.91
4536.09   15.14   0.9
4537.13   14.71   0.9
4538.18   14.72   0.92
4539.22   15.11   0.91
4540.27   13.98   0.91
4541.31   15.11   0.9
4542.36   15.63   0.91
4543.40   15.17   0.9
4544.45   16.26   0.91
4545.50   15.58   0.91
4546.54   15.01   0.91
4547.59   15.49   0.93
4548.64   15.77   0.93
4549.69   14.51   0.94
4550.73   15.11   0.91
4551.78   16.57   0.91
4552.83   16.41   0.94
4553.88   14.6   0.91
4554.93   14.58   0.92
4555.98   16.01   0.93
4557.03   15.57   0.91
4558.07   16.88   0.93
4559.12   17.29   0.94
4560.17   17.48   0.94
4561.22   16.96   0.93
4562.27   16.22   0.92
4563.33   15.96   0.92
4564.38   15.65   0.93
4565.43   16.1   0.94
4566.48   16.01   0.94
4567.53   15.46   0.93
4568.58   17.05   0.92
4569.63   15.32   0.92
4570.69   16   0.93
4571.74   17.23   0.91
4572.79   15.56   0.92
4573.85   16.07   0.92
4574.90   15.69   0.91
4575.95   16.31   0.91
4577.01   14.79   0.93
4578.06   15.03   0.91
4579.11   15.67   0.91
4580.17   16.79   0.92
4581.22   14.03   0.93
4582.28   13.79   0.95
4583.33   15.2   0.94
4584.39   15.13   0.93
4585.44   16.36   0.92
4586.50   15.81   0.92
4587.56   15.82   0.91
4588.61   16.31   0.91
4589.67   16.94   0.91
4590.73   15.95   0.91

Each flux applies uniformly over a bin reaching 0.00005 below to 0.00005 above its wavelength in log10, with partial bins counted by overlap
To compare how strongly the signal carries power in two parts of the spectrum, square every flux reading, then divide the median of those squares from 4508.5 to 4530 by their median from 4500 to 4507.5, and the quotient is 0.95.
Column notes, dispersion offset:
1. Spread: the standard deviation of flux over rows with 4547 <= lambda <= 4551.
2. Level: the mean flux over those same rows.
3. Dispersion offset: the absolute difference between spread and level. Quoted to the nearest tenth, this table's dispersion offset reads 14.7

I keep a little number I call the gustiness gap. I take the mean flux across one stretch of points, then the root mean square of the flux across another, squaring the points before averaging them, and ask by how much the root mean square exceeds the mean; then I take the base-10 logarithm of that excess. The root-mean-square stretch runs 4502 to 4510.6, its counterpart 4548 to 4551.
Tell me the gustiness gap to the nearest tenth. 0.1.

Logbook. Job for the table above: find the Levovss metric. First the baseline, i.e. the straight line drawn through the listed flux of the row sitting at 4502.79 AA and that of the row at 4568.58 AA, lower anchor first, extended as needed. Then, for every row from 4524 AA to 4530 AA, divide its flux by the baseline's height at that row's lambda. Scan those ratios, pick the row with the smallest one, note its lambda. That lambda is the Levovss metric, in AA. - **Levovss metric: 4527.74 AA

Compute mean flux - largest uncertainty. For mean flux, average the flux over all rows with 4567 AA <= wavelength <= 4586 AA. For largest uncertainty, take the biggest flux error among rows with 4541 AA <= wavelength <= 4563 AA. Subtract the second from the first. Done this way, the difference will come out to 14.7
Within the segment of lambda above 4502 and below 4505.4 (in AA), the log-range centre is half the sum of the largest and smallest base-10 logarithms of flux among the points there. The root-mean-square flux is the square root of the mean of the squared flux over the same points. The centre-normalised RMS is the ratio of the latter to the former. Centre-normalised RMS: 13.4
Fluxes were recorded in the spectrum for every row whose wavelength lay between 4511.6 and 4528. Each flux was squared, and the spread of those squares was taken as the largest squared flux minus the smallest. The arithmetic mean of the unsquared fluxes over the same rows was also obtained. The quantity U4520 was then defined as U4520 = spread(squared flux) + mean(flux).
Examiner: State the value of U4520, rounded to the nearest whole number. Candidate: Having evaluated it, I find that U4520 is 152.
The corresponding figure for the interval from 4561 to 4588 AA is 122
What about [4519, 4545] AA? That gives 142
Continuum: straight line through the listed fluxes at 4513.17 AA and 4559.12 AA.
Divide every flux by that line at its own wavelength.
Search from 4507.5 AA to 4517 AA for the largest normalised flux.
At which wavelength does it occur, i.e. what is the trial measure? 4514.21 AA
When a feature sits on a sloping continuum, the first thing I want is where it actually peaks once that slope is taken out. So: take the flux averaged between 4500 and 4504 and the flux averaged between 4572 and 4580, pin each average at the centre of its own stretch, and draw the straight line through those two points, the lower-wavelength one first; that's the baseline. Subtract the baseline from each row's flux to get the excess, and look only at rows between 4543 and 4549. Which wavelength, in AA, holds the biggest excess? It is 4544.45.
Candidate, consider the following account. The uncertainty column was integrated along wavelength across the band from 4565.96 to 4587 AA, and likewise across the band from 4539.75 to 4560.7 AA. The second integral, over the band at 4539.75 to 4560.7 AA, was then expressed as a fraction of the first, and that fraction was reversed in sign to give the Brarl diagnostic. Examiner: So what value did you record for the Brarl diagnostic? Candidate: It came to -0.99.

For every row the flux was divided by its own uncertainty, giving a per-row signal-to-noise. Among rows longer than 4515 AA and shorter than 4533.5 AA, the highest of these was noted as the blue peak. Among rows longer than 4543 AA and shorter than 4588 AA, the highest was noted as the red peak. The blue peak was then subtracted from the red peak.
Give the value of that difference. 0.8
